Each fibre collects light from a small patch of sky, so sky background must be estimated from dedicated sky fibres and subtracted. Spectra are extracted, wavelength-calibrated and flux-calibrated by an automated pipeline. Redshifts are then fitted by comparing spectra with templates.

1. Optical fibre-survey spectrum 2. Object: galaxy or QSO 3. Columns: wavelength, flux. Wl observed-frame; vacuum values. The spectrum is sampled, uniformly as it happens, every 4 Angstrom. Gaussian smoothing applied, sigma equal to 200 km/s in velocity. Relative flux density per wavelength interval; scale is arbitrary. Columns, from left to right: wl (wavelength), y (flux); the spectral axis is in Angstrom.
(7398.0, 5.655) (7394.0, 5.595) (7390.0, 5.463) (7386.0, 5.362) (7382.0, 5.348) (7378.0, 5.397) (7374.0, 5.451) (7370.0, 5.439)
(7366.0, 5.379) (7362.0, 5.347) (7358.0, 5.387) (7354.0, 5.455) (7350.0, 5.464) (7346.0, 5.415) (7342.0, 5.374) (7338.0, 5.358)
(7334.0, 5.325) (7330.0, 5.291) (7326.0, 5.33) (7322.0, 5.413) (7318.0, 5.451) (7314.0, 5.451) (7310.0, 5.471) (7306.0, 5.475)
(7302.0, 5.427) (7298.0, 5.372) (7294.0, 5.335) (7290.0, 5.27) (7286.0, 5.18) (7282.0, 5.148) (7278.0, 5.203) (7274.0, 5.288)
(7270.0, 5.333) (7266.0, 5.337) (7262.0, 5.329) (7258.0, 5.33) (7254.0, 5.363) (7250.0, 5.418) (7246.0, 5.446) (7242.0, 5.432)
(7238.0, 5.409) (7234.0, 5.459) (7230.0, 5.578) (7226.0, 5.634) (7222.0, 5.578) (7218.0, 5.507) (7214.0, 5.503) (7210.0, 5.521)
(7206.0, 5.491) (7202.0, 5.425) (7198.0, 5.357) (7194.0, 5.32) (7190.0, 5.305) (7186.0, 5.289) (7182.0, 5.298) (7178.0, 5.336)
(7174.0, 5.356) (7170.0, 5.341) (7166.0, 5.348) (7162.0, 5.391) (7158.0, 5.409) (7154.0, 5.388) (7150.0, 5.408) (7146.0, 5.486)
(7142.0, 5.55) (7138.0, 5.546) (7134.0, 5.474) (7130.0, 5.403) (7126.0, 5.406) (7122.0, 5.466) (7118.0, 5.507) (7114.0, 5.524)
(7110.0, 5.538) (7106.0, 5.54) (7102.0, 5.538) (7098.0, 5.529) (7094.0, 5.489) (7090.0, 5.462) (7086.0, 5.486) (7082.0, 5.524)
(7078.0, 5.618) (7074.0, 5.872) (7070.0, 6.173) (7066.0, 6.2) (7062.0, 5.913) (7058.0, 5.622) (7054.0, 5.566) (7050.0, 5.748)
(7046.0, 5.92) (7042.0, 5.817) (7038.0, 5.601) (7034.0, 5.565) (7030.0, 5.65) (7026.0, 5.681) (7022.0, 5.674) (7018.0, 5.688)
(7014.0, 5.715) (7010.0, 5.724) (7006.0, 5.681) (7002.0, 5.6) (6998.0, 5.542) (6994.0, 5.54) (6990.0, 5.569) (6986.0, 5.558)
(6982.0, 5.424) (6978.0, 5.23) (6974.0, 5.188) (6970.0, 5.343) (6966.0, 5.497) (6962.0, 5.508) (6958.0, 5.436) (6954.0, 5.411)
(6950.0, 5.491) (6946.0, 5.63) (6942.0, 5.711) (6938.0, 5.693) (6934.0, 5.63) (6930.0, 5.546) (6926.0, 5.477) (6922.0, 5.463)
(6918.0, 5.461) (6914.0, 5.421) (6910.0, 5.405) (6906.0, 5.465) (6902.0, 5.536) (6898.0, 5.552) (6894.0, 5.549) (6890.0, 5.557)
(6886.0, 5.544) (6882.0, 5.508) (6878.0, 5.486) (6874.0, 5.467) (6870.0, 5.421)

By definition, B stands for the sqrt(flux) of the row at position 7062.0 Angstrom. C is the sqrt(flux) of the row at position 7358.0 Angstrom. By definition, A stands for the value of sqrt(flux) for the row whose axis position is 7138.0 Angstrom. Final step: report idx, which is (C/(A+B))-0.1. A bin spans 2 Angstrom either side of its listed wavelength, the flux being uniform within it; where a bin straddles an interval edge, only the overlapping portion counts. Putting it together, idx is 0.385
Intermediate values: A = 2.35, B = 2.432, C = 2.32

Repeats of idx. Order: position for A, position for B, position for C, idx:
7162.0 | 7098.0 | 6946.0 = 0.408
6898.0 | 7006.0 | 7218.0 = 0.395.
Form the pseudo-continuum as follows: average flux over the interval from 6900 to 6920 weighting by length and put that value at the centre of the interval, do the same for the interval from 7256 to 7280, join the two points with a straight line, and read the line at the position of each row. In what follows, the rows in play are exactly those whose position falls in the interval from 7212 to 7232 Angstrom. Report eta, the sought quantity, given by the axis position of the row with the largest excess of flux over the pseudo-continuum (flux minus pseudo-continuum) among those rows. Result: 7226.0 Angstrom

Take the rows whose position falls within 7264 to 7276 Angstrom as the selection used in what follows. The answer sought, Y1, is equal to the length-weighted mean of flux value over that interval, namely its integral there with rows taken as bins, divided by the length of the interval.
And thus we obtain 5.32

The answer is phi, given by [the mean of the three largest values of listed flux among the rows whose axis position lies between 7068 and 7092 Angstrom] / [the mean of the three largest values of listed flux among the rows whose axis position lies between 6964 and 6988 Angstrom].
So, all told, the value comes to 1.07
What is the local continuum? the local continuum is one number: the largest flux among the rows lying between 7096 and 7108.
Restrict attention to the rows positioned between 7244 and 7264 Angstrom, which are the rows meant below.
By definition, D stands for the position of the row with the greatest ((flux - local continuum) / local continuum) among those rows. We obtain 7246.0 Angstrom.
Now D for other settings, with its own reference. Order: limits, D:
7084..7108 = 7106.0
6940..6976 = 6942.0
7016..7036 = 7018.0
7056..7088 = 7066.0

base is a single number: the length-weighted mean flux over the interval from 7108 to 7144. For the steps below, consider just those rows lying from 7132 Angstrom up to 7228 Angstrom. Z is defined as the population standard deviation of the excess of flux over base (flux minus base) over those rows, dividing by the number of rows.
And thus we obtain 0.10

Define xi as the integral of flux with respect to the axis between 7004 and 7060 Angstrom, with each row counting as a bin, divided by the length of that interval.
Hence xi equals 5.69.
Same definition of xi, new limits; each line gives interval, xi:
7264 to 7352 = 5.35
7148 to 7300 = 5.38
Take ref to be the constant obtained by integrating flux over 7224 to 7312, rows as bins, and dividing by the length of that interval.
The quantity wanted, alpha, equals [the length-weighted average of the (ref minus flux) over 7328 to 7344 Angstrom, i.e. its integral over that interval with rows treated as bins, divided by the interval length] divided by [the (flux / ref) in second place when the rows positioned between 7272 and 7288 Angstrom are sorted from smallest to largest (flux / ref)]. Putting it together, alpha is 0.04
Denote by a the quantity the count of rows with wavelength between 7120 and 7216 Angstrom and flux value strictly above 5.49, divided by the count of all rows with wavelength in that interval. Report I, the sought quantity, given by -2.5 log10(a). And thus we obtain 1.7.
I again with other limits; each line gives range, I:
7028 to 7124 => 0.2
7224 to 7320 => 2.7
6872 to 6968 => 0.6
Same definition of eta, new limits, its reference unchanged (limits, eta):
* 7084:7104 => 7102.0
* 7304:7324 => 7306.0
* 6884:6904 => 6890.0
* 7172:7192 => 7174.0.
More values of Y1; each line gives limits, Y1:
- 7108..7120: 5.52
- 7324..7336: 5.32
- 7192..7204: 5.37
